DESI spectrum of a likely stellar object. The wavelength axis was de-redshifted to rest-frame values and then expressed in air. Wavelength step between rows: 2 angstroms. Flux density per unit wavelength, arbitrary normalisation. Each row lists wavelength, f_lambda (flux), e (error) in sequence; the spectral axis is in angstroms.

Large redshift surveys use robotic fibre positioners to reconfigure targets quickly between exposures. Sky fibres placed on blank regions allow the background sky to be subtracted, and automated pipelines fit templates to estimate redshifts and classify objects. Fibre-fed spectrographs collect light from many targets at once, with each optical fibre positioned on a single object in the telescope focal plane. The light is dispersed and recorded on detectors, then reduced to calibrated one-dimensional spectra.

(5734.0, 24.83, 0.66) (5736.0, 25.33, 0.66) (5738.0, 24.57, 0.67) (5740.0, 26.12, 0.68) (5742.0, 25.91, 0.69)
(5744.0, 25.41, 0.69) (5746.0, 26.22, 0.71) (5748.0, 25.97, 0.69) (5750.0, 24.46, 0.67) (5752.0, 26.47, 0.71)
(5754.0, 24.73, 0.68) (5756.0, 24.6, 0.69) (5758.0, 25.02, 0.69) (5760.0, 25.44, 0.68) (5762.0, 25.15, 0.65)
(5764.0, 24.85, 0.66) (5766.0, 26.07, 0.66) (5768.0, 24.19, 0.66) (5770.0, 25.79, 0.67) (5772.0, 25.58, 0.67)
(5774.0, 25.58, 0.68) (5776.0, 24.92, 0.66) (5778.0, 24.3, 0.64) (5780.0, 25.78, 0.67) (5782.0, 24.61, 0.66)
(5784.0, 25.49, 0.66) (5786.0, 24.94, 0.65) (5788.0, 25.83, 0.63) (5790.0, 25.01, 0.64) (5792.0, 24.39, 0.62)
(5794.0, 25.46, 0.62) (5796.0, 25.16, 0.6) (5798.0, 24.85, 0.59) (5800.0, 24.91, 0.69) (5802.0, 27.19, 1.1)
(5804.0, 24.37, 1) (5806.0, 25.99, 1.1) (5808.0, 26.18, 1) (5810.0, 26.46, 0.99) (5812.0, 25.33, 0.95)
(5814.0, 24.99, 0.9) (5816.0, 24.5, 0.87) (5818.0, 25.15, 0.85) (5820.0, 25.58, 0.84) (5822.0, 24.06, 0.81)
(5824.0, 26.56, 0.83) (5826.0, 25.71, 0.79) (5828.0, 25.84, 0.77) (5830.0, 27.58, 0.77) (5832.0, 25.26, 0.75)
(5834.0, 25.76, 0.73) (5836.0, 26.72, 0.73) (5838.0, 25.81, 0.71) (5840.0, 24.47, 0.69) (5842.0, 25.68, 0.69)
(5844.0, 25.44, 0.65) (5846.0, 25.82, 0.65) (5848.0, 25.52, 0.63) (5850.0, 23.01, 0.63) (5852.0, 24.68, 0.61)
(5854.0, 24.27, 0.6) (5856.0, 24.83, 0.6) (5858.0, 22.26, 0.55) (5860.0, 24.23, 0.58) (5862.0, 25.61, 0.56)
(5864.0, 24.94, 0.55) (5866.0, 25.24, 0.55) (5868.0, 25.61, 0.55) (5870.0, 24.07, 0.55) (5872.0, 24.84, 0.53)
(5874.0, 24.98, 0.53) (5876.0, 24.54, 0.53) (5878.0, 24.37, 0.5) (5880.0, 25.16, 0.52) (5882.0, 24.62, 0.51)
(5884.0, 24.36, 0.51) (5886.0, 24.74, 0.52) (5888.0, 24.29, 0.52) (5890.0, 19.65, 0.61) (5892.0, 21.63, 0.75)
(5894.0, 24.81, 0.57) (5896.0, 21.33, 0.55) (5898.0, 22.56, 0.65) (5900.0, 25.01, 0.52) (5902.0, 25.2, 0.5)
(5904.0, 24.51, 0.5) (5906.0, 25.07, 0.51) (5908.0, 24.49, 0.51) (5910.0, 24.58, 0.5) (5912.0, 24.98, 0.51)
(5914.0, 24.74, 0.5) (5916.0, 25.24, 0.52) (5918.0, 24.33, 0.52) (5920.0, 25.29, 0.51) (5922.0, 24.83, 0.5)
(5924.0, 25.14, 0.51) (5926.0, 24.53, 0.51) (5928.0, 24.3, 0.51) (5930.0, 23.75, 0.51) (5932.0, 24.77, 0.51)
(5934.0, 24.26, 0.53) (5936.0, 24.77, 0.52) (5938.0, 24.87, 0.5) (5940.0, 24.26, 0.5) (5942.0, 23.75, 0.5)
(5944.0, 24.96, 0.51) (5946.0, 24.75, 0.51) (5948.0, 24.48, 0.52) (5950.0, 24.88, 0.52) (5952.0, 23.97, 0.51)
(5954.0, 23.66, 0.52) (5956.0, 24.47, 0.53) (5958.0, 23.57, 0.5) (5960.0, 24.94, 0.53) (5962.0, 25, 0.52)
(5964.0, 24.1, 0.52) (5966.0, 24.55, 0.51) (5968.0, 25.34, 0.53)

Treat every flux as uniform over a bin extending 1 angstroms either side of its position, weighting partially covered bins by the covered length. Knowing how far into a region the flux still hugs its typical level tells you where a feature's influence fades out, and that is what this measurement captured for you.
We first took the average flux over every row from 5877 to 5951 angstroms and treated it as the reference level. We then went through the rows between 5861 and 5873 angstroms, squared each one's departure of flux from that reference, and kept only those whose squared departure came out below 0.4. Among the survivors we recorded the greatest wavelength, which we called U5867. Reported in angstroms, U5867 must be 5872.0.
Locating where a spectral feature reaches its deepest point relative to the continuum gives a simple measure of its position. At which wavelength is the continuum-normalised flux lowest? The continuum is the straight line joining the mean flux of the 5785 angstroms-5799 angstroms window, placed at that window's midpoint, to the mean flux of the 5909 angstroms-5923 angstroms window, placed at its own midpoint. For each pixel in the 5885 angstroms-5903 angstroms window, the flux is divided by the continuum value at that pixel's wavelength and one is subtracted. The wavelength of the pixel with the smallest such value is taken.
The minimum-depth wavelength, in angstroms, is 5890.0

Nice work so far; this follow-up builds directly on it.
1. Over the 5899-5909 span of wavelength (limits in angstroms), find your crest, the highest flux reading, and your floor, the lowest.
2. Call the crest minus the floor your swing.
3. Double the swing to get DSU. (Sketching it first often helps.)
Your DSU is 1.4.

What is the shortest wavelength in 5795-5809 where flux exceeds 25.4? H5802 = 5802.0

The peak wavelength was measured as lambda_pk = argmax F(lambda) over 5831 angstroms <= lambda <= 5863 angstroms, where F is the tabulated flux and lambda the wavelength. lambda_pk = 5836.0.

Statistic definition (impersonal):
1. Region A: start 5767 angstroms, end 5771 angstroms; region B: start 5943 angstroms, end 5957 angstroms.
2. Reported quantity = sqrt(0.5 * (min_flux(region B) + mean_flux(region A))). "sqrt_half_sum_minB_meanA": 4.93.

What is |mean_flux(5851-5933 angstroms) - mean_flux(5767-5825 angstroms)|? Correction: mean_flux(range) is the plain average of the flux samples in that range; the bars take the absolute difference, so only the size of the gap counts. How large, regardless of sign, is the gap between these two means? 0.93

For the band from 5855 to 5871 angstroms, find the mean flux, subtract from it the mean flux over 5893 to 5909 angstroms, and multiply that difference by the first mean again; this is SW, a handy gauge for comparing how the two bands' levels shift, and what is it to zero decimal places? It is 12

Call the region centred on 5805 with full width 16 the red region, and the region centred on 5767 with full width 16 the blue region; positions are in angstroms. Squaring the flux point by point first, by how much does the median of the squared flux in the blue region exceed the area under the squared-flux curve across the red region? -9897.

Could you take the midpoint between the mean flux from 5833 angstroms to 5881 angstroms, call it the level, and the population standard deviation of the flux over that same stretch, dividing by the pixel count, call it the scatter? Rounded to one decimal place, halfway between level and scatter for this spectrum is 12.9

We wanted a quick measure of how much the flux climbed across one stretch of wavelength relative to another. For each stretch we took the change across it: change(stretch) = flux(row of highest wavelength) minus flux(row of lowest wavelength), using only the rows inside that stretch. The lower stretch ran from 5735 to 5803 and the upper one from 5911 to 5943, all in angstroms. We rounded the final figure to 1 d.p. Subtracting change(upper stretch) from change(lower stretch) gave 3.1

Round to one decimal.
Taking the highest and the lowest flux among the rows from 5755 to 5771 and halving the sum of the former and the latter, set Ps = 25.1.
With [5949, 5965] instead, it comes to 24.3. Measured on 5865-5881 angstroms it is 24.8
